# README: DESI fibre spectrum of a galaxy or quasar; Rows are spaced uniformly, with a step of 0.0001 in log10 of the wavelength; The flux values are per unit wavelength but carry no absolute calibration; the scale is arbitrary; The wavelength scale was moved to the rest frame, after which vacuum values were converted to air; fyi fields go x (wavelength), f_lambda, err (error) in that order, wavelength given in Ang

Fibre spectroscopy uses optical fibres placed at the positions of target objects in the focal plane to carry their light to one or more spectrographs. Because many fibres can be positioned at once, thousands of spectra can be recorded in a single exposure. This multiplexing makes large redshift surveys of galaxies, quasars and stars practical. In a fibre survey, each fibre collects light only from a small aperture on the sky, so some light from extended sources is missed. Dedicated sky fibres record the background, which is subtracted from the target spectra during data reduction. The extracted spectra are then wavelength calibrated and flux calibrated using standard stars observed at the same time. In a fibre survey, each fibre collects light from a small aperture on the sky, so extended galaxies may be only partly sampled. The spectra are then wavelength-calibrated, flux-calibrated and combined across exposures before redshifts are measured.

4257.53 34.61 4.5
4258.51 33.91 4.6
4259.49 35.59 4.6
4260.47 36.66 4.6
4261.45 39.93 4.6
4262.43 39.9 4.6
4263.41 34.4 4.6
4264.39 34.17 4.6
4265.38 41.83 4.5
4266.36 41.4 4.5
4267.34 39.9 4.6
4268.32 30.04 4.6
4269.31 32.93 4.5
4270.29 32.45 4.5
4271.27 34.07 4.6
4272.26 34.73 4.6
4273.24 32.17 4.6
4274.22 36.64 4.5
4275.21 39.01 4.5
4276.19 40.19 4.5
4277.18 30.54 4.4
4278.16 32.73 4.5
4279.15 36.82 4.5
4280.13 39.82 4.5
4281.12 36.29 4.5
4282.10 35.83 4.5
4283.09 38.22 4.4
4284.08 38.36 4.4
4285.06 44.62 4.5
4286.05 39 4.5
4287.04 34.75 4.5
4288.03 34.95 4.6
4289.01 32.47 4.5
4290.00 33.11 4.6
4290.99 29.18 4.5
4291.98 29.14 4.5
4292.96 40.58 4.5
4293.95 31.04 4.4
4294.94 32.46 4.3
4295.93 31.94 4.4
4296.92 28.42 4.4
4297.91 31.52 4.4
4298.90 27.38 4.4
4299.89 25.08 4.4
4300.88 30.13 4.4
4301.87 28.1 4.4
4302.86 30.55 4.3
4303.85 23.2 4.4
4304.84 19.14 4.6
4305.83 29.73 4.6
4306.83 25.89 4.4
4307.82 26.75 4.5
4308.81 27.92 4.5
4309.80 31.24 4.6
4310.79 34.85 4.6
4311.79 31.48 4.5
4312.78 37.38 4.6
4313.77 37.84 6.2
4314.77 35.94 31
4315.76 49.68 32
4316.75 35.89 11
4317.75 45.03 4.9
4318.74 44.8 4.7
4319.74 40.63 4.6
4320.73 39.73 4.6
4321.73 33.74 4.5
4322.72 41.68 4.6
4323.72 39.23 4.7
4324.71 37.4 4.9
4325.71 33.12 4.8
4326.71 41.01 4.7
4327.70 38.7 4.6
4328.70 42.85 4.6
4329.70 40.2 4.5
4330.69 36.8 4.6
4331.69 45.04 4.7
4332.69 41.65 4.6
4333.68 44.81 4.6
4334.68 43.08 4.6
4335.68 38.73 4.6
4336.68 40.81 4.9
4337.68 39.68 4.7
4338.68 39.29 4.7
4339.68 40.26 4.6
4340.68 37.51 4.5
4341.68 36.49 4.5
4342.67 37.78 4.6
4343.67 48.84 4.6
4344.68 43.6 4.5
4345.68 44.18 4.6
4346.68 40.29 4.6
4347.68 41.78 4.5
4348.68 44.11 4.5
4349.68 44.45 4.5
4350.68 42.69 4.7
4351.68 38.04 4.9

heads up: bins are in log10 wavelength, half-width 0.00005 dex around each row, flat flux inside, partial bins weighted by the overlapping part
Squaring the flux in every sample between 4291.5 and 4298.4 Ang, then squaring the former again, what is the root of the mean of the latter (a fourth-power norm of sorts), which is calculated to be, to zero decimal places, 1079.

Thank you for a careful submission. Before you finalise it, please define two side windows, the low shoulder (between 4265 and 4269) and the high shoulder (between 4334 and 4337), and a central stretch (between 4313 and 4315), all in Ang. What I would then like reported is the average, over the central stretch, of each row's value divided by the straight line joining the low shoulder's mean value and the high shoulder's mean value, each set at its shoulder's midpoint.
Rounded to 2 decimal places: 0.92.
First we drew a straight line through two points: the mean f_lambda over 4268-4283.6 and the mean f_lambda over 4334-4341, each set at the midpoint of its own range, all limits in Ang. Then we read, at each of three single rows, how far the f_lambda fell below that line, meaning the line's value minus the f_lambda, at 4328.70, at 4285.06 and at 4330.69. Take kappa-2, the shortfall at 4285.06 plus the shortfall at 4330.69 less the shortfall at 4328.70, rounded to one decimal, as -2.5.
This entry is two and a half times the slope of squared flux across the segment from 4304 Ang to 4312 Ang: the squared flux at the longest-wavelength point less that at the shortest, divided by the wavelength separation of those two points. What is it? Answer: 225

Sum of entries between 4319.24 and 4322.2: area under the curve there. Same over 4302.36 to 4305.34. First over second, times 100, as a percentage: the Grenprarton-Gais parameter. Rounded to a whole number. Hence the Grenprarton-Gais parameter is 157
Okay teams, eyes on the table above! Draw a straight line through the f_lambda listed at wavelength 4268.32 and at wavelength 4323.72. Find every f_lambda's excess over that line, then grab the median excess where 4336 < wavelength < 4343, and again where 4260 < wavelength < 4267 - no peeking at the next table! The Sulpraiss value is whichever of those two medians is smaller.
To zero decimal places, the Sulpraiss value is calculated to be -2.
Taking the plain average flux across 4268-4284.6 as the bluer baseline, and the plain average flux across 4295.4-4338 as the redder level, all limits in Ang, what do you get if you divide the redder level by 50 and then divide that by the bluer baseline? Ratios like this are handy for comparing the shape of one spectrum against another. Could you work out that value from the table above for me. 0.020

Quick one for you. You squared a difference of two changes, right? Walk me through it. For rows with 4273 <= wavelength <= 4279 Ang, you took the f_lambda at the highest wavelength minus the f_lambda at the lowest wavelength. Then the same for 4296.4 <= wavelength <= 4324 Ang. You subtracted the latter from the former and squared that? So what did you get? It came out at 105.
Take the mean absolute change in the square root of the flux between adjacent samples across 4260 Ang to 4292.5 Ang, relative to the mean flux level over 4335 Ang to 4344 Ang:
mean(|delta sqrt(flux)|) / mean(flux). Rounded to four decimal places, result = 0.0061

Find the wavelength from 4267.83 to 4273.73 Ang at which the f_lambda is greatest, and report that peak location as 4272.26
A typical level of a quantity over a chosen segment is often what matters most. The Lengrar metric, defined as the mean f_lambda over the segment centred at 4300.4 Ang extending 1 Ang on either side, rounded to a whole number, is 28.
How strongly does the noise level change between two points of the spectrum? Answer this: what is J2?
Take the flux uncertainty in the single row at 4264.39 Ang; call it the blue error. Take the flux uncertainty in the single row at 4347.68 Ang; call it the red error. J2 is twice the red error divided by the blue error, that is 1.96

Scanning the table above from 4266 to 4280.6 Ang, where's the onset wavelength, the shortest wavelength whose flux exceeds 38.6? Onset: 4266.36 Ang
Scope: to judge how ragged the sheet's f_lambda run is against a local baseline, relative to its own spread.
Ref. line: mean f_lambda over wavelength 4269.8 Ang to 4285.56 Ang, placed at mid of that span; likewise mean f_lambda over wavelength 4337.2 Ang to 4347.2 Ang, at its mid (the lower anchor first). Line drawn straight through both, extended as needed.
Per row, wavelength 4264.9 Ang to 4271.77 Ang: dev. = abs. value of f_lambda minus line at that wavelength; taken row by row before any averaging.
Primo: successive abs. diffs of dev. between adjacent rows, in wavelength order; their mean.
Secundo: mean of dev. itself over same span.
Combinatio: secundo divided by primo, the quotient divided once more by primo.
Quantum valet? 2.1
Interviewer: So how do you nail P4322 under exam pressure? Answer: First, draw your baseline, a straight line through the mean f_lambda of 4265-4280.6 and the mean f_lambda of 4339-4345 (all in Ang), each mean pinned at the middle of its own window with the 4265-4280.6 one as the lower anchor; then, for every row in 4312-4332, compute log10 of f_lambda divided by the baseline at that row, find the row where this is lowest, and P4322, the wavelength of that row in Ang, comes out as 4325.71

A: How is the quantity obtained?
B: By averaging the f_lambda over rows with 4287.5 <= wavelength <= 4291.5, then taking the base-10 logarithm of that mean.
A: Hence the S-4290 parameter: 1.511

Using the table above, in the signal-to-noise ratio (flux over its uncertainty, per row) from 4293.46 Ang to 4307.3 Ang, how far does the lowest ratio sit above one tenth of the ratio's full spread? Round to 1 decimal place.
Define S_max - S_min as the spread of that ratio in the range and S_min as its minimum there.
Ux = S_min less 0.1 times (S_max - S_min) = 3.8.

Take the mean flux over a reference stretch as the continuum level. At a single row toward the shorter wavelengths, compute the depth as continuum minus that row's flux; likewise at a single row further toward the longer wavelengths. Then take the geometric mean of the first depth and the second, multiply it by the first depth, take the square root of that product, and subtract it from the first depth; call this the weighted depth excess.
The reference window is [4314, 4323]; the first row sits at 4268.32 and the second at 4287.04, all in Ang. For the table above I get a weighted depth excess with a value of 1.4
